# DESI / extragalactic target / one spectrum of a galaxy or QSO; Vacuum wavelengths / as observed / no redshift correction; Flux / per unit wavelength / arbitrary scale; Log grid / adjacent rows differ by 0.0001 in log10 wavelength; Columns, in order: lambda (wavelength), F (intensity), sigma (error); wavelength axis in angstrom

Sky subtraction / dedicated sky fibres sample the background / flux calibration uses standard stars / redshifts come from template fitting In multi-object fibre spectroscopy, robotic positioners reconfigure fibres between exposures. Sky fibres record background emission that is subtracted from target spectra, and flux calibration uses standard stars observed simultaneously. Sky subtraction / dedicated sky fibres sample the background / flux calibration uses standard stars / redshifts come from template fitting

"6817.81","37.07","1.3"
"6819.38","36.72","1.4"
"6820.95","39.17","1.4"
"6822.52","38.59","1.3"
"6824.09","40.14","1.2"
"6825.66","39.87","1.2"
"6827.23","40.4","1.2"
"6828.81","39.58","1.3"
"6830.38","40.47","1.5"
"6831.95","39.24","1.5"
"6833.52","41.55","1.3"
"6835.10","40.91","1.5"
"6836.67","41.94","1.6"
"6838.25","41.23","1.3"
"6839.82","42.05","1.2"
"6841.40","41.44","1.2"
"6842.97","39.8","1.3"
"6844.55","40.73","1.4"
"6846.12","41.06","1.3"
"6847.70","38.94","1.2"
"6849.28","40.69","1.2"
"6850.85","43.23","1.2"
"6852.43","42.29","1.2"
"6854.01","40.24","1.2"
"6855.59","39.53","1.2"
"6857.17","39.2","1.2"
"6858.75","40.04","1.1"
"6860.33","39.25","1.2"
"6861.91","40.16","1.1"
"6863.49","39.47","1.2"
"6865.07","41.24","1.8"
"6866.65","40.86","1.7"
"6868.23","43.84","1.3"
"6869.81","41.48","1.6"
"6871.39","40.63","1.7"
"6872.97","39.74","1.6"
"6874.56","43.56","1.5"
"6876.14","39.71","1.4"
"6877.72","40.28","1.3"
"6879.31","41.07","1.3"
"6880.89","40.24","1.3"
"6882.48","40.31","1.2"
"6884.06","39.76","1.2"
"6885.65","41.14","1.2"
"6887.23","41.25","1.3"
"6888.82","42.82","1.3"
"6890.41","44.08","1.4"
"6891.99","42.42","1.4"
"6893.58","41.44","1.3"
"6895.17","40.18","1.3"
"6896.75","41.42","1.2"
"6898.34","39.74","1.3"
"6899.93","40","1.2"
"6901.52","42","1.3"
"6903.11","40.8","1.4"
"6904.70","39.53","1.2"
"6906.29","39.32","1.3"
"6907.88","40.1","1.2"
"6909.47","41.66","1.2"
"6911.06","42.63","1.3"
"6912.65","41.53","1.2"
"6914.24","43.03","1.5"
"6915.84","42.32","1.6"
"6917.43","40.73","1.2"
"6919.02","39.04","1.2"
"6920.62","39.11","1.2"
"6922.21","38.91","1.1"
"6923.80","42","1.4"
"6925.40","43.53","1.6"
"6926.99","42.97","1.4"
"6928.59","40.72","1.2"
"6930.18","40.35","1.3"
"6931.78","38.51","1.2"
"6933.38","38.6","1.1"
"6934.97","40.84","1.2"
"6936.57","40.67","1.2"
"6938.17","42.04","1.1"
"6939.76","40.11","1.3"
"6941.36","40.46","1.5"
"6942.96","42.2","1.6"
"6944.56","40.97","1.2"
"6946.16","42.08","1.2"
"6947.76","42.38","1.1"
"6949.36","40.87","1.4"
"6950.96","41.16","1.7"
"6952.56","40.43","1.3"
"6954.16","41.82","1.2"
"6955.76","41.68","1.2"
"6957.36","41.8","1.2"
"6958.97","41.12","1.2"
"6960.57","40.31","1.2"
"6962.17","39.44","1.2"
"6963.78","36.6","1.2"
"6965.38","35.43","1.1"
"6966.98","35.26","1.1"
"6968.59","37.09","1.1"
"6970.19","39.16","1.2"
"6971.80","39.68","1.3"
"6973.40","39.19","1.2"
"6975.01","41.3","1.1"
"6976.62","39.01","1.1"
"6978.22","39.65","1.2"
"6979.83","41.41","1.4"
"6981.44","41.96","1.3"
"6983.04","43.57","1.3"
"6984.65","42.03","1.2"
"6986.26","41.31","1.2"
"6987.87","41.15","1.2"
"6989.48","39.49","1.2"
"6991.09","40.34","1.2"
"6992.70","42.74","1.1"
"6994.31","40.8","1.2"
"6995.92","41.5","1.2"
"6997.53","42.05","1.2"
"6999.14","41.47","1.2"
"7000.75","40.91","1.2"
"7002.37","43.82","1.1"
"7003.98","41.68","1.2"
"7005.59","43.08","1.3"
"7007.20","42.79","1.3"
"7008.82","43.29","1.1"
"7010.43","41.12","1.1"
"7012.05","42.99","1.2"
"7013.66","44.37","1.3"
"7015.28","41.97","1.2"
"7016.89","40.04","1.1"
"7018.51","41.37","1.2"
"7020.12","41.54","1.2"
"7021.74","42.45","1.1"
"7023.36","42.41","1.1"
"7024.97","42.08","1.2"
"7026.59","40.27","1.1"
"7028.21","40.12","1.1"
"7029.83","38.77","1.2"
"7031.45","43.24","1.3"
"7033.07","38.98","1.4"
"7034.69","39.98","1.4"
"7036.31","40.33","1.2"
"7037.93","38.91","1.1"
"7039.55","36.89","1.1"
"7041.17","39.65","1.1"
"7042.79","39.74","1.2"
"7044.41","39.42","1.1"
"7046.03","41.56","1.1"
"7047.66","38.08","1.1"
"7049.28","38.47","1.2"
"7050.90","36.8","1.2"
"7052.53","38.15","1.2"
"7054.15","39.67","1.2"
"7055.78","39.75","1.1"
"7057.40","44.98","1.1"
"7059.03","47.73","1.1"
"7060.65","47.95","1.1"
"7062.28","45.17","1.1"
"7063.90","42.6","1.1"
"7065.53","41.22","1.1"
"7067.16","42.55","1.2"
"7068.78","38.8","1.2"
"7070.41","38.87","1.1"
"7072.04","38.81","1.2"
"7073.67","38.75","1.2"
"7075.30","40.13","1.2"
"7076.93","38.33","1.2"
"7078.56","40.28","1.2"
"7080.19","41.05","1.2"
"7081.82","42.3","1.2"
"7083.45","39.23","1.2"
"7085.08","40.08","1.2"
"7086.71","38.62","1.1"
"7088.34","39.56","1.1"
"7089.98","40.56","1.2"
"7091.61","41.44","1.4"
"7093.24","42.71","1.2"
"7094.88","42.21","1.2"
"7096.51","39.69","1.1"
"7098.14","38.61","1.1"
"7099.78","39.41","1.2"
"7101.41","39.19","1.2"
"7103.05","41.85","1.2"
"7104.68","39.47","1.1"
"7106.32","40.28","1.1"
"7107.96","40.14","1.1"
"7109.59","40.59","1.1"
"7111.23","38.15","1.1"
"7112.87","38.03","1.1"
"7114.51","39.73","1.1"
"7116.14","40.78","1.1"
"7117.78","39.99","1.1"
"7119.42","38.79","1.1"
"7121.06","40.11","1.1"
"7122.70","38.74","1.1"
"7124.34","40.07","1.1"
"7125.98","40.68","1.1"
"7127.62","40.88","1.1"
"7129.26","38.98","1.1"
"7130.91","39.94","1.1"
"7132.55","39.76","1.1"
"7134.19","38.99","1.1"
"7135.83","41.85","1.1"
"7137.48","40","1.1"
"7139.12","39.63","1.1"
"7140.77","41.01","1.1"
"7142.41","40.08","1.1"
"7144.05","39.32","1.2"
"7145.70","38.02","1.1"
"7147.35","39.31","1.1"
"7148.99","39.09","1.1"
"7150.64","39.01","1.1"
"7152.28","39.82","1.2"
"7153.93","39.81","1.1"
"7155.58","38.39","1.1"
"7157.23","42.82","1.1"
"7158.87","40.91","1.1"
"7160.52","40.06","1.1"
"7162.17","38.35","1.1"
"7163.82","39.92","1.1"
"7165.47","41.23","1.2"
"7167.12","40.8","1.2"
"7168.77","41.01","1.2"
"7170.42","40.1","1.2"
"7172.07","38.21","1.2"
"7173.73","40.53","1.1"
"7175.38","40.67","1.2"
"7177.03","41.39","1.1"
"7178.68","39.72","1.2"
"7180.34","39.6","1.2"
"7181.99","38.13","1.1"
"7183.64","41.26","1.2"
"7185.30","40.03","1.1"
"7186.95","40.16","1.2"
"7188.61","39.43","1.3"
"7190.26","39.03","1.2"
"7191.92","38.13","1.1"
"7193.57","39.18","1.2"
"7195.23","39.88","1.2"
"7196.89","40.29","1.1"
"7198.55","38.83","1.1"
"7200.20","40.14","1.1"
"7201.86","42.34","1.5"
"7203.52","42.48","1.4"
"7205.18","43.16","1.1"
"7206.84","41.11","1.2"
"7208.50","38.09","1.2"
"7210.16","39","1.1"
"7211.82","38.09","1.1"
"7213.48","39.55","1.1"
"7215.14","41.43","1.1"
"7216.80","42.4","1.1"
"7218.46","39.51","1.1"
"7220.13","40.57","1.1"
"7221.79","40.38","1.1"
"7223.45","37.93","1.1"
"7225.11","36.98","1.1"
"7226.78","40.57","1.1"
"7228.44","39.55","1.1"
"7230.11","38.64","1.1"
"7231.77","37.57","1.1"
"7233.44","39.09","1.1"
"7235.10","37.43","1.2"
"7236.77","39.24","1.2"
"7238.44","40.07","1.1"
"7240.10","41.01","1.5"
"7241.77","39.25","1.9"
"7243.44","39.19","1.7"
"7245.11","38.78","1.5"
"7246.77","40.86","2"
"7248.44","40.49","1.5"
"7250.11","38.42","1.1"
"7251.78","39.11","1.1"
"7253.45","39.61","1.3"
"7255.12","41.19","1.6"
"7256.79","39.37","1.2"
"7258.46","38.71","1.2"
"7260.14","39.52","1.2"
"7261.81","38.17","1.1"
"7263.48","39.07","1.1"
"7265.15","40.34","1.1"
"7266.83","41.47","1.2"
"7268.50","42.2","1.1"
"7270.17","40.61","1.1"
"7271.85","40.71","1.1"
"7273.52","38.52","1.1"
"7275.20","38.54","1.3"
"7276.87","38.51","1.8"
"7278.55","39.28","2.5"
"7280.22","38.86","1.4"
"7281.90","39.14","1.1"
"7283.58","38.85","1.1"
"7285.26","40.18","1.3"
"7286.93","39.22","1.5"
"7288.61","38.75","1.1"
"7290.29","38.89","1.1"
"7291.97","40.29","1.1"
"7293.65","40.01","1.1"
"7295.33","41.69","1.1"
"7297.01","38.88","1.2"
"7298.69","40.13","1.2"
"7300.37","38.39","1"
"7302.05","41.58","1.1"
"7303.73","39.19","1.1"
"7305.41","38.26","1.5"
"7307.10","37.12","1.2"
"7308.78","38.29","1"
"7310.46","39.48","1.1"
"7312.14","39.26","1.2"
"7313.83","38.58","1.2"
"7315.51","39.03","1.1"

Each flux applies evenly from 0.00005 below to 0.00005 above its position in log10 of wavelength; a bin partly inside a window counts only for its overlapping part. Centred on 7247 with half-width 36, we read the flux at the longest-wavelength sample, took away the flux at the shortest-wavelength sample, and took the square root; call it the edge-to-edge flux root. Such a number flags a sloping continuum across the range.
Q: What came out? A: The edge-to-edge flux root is 1.02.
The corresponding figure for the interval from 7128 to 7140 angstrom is 0.81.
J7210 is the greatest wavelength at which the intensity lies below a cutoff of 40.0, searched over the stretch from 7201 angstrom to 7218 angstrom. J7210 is 7213.48 angstrom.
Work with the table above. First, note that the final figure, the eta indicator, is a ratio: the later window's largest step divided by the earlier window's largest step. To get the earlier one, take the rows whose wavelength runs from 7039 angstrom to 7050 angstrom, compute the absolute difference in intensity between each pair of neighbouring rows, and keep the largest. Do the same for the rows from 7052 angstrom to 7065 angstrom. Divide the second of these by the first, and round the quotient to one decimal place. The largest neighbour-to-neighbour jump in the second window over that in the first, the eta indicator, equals 1.5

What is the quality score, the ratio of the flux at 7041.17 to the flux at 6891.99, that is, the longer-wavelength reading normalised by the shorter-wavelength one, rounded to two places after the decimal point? 0.93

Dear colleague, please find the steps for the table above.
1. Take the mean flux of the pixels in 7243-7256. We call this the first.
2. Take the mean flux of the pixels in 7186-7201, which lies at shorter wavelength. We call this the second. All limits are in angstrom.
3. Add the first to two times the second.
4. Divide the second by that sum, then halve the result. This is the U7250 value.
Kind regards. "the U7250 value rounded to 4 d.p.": 0.1663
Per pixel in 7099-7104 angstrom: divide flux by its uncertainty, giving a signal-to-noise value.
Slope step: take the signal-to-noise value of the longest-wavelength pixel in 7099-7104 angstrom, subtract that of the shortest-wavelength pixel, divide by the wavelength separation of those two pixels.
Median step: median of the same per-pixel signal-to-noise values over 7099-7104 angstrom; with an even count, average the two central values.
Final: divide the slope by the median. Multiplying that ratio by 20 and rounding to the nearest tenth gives 0.4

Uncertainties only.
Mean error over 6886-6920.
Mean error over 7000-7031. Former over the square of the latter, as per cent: 94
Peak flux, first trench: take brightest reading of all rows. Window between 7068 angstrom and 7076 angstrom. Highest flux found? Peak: 40.13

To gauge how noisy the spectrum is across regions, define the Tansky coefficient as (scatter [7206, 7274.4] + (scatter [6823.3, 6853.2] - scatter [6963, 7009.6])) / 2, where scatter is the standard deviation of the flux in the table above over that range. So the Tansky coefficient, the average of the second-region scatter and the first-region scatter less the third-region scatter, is 0.06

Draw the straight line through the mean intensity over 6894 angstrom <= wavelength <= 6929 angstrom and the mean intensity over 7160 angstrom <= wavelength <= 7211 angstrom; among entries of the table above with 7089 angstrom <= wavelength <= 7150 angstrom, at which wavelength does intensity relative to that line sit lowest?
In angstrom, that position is 7112.87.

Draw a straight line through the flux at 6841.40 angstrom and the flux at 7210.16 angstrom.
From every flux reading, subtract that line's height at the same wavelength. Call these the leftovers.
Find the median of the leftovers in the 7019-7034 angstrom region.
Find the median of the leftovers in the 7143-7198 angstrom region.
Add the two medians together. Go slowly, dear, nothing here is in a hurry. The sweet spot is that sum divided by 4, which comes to 0.45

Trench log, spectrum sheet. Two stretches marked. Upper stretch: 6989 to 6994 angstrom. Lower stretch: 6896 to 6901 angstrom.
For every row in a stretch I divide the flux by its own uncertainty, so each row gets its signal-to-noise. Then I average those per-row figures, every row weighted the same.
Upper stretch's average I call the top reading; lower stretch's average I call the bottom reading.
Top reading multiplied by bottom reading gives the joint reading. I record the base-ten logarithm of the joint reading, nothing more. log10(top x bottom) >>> 3.06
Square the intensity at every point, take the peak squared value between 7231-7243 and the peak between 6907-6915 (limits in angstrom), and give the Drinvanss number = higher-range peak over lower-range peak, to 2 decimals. 0.91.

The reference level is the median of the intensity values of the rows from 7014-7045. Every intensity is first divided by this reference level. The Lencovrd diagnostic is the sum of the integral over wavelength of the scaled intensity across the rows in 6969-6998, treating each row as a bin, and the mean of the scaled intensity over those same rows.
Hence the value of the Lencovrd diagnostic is 30.5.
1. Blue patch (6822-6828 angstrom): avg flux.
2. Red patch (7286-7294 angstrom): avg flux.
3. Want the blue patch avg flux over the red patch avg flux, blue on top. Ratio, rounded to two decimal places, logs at 1.01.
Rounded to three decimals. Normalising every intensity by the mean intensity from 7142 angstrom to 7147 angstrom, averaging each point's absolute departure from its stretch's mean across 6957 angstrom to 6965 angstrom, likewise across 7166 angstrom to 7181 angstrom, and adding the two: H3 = 0.056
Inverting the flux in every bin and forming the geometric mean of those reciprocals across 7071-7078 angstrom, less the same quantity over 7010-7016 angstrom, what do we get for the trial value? 0.0022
